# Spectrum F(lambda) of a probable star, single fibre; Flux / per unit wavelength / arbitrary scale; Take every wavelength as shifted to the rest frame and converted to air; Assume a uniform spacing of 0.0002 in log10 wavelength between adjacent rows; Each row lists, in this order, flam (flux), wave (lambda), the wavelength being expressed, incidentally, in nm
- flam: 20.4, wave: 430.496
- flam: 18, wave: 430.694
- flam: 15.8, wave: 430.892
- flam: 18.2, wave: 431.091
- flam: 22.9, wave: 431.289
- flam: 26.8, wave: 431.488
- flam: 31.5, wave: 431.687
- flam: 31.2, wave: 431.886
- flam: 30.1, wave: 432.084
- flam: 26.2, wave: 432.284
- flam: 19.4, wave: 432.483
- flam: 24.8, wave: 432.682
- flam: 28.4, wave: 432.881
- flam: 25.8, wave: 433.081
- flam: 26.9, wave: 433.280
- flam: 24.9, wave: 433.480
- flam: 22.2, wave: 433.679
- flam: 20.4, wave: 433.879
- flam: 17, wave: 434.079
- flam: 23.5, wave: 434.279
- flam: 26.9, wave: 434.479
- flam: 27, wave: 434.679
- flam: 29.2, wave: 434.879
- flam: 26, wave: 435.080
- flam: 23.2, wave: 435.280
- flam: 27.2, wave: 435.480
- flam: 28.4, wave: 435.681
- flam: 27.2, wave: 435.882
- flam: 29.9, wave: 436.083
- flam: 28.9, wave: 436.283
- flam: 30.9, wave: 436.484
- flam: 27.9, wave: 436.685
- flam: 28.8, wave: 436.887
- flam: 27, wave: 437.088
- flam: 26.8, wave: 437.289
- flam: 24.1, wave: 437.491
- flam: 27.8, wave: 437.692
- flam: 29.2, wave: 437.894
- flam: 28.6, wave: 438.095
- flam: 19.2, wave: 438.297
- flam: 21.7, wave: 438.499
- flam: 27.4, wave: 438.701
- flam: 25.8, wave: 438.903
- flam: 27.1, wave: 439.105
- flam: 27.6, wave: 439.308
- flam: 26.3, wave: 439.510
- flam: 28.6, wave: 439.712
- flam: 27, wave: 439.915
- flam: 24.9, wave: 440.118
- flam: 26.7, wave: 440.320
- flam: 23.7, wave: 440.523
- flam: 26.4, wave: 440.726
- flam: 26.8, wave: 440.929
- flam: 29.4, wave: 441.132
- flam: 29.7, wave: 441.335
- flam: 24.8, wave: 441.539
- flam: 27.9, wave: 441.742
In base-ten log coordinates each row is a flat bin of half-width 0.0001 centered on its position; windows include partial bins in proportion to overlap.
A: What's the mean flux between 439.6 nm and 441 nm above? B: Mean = 26.3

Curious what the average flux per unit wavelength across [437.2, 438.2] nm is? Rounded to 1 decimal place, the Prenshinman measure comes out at 27.3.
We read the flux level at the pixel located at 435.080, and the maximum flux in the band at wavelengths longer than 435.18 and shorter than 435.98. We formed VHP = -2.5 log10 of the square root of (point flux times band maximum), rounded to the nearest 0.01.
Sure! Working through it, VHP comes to -3.59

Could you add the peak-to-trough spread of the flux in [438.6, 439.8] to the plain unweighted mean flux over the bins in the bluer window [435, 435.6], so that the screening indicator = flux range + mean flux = 28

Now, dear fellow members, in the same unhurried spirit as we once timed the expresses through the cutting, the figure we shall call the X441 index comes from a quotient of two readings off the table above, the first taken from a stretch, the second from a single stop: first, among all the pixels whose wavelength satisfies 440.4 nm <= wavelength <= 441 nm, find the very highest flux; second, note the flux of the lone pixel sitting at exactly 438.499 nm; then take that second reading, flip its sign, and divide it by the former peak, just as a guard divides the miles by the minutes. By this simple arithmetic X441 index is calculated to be -0.81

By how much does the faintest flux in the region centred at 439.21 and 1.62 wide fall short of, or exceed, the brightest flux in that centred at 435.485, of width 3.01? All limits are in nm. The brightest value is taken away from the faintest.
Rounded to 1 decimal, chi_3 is -9.2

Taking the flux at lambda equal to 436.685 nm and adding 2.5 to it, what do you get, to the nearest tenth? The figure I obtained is 30.4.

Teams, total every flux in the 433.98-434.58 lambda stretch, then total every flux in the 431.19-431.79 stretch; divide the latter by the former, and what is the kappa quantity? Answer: 1.20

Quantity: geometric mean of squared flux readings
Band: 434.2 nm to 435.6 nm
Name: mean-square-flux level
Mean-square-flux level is 679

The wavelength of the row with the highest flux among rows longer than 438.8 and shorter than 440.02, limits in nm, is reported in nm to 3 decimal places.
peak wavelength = 439.712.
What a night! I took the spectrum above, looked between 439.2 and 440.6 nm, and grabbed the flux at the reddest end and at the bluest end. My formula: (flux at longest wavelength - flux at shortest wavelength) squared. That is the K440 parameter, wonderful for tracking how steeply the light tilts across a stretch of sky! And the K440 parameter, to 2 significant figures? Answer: 15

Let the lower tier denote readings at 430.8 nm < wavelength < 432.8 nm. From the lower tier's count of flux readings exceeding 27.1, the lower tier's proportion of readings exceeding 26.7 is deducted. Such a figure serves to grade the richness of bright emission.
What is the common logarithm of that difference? 0.41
